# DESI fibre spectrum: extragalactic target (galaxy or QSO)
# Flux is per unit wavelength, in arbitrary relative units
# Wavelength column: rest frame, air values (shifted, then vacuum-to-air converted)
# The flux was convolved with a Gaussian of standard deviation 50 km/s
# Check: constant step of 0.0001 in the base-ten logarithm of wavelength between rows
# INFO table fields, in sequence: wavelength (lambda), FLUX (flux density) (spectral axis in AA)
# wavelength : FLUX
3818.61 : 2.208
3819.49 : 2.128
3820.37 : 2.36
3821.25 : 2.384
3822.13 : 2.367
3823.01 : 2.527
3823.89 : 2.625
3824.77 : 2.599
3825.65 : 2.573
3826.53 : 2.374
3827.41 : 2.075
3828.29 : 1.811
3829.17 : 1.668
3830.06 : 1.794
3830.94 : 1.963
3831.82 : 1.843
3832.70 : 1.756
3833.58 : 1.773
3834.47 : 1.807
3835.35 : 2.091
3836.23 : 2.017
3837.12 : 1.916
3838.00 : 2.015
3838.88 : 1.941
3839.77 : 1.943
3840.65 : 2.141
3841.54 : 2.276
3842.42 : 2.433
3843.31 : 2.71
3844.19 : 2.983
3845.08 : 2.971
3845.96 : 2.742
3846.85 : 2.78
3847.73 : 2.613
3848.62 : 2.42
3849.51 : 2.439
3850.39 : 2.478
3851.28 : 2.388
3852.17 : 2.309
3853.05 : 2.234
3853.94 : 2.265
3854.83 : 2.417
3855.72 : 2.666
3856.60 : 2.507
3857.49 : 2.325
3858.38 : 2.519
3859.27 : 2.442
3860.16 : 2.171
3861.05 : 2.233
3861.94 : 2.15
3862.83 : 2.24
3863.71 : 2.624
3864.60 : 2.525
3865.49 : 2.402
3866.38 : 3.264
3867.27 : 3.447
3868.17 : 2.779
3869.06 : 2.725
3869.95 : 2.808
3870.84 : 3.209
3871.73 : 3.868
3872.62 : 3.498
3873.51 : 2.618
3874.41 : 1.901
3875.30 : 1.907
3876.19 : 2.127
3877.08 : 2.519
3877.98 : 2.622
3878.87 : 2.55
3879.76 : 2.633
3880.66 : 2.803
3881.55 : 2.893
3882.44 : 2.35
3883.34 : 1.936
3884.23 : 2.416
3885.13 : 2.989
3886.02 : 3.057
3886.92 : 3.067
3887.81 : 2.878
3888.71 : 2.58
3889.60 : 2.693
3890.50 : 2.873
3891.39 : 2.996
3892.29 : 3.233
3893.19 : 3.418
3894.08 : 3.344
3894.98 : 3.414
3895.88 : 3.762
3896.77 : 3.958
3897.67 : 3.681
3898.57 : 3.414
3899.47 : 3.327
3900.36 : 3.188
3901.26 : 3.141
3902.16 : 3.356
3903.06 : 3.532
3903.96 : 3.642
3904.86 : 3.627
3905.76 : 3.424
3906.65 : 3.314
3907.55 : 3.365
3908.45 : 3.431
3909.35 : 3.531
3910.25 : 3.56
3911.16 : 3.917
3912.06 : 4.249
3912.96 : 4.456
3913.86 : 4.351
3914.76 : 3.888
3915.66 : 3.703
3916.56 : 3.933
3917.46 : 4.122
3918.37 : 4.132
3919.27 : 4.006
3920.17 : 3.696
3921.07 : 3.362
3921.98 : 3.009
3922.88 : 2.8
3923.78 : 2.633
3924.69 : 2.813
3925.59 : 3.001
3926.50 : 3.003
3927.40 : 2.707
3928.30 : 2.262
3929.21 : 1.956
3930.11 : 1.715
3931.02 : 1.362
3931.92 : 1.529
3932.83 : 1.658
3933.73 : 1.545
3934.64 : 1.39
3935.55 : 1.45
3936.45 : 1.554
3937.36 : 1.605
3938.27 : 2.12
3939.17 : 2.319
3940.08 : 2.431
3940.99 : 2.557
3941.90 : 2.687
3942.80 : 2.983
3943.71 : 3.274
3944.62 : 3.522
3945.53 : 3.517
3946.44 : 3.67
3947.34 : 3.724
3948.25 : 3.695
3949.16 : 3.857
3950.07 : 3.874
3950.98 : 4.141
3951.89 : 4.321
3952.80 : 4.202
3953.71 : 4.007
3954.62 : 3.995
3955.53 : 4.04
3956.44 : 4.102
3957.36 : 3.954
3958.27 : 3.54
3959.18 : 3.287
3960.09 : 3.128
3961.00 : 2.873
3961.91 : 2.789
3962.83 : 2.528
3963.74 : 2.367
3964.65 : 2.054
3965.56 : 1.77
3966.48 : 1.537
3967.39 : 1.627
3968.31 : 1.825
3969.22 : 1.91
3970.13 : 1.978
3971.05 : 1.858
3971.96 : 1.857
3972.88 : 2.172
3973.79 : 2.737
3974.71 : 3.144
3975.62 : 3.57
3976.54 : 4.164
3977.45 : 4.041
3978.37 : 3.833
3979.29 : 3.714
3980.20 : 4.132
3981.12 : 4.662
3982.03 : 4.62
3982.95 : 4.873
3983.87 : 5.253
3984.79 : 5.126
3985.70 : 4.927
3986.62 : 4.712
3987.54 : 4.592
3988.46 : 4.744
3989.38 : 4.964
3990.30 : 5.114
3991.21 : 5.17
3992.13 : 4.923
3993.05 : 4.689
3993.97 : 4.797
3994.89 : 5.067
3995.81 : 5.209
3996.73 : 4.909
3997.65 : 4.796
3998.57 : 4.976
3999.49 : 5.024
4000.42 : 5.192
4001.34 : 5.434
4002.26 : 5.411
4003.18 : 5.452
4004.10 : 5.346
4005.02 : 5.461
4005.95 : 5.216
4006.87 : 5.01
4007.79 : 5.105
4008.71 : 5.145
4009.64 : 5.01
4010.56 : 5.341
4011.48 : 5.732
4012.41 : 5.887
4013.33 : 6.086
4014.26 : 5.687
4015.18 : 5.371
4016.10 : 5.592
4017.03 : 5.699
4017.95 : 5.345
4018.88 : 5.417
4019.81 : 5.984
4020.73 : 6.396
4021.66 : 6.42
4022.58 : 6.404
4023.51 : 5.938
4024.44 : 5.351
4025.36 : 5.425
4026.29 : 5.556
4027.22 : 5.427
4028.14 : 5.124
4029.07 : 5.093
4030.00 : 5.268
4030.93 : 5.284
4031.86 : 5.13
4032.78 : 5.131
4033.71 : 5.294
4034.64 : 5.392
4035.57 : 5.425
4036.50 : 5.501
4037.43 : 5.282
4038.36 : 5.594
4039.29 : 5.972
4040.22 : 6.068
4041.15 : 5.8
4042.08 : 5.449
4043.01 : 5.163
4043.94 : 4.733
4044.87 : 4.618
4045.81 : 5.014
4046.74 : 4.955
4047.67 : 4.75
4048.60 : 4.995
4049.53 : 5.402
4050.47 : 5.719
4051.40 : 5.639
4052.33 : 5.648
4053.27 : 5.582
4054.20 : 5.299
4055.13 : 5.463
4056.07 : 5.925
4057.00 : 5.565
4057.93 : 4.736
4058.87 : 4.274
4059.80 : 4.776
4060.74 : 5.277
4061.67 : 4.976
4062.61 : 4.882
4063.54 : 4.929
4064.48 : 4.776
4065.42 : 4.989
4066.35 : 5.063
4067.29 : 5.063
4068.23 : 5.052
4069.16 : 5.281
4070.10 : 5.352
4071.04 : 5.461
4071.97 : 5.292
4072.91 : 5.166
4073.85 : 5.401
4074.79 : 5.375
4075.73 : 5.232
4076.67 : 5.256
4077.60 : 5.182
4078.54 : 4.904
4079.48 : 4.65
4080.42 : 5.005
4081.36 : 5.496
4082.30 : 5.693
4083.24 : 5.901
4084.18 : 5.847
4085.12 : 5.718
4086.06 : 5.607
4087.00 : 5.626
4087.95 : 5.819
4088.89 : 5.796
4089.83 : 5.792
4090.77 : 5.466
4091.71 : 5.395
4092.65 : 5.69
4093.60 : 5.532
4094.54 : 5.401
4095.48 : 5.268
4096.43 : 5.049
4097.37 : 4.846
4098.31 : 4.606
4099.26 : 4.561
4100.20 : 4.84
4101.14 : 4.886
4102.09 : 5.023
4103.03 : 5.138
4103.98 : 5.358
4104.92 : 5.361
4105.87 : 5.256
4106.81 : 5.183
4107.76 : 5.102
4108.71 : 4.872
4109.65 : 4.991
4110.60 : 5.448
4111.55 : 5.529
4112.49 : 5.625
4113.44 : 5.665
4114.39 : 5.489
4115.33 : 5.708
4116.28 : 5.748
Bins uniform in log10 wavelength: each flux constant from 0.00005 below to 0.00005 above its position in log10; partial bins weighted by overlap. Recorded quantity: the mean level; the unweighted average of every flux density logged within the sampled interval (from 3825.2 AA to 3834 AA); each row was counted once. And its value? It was 2.0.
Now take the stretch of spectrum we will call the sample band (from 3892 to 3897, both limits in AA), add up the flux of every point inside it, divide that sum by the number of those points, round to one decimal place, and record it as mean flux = 3.5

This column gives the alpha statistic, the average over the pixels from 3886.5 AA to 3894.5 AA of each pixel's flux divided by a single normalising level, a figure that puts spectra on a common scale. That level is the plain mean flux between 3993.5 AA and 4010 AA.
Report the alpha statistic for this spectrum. 0.59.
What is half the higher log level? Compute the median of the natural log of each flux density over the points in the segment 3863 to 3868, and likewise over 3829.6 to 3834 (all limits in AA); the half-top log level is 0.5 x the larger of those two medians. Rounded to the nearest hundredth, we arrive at 0.48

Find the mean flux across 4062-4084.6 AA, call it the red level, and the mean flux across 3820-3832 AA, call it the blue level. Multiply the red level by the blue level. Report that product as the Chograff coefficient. 12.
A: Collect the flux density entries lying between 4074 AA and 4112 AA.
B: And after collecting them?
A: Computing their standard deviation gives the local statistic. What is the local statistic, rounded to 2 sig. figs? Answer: 0.36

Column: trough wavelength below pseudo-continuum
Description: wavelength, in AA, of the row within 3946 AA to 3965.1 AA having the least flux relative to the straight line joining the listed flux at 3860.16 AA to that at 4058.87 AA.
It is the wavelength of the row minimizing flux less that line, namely 3964.65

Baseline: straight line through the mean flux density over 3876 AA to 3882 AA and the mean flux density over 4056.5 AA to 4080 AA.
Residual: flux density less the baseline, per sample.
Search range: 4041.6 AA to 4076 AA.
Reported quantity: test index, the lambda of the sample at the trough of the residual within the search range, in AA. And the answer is 4058.87 AA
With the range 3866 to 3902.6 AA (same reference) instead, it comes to 3883.34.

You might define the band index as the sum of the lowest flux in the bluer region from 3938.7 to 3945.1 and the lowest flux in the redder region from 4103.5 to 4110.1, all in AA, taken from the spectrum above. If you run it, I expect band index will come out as 7.2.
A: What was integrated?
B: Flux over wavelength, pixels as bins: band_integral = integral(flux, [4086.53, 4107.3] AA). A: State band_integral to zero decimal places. 109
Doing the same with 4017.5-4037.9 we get 113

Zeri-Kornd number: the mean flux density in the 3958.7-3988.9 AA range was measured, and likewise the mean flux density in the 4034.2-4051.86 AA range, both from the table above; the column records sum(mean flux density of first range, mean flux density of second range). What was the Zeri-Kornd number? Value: 8.6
